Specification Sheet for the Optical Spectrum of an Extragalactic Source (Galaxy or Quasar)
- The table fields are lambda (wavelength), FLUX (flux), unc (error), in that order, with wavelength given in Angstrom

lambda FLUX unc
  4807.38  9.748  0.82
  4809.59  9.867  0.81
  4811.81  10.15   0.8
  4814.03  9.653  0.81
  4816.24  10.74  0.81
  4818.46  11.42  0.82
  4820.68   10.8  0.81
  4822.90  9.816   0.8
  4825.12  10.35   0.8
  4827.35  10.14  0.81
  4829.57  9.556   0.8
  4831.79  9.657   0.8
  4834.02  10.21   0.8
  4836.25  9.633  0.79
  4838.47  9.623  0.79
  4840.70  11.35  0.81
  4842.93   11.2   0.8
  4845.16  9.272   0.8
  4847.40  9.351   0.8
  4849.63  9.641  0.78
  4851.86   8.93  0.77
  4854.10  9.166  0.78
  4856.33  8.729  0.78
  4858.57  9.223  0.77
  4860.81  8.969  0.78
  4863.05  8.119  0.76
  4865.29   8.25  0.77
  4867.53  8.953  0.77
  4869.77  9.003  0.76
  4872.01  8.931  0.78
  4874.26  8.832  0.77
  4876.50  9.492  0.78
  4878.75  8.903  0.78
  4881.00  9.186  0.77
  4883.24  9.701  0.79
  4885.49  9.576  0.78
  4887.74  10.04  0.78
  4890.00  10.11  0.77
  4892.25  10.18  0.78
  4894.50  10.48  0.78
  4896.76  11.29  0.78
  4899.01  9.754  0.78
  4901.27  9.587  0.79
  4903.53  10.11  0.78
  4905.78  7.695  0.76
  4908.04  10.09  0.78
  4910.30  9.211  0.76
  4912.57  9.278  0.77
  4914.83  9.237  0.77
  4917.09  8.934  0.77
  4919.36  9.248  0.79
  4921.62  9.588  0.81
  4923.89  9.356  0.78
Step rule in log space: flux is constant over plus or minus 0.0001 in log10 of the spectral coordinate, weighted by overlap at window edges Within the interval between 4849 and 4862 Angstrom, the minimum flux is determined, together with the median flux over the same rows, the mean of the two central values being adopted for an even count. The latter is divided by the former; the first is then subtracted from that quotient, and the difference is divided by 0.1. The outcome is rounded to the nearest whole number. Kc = -77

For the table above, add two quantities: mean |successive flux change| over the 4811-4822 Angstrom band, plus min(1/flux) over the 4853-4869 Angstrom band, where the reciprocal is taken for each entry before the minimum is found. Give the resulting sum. 0.83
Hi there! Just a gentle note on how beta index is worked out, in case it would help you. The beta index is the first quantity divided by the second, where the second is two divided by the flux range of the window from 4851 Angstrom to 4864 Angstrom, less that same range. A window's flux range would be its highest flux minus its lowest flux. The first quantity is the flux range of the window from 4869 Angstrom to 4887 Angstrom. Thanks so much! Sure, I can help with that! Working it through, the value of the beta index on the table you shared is 1.2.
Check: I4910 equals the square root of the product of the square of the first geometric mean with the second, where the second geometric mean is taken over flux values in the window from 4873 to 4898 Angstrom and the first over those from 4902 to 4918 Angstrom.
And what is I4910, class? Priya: 28.7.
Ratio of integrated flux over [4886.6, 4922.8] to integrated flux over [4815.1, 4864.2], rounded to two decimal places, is 0.73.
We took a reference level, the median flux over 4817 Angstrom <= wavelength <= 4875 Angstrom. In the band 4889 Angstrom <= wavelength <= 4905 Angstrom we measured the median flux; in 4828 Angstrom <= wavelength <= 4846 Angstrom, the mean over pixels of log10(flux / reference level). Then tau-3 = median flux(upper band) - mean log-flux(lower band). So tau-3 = 10.1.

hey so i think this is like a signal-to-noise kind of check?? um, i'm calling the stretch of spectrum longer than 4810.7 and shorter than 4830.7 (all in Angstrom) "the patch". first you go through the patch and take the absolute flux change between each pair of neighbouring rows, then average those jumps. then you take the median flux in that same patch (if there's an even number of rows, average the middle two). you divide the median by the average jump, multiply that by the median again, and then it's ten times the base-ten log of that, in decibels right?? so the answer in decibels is 22.0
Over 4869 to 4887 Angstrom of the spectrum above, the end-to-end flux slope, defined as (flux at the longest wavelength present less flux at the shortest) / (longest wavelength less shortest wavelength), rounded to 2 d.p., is 0.04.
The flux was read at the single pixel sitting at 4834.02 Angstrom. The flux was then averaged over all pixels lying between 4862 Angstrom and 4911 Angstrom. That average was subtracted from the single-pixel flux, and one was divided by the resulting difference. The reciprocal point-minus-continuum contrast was 1.3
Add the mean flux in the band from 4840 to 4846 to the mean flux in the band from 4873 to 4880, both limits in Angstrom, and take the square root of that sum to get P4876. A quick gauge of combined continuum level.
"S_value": 4.44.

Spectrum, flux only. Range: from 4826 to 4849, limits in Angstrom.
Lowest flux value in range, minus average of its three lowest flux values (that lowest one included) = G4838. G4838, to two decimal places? -0.12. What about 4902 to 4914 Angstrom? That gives -1.03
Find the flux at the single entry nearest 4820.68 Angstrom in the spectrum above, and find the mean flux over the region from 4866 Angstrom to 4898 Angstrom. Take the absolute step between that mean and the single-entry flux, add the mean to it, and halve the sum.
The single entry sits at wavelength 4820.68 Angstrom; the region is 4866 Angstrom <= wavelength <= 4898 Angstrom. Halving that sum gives 5.40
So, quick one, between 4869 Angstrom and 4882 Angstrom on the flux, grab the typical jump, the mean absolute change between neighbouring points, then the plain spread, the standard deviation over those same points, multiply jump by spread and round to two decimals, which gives 0.08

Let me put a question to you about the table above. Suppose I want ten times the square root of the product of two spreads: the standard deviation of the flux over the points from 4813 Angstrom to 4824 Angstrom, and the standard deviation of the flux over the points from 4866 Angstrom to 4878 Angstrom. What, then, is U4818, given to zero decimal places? 4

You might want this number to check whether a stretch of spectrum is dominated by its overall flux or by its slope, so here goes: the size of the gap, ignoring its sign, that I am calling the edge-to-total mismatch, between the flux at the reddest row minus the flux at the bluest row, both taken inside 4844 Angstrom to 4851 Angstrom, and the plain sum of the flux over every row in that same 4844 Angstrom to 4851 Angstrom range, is 27.9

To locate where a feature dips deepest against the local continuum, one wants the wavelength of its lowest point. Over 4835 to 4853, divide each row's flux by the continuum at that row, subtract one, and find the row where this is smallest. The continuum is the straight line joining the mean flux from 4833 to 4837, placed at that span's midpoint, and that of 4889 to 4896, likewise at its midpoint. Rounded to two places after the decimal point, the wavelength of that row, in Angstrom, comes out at 4851.86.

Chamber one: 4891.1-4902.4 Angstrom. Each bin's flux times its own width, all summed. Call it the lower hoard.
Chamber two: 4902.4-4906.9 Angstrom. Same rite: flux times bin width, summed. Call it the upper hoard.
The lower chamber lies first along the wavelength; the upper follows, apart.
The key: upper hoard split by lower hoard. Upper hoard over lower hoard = 0.35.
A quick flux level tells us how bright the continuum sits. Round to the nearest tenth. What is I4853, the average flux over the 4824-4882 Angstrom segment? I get 9.4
